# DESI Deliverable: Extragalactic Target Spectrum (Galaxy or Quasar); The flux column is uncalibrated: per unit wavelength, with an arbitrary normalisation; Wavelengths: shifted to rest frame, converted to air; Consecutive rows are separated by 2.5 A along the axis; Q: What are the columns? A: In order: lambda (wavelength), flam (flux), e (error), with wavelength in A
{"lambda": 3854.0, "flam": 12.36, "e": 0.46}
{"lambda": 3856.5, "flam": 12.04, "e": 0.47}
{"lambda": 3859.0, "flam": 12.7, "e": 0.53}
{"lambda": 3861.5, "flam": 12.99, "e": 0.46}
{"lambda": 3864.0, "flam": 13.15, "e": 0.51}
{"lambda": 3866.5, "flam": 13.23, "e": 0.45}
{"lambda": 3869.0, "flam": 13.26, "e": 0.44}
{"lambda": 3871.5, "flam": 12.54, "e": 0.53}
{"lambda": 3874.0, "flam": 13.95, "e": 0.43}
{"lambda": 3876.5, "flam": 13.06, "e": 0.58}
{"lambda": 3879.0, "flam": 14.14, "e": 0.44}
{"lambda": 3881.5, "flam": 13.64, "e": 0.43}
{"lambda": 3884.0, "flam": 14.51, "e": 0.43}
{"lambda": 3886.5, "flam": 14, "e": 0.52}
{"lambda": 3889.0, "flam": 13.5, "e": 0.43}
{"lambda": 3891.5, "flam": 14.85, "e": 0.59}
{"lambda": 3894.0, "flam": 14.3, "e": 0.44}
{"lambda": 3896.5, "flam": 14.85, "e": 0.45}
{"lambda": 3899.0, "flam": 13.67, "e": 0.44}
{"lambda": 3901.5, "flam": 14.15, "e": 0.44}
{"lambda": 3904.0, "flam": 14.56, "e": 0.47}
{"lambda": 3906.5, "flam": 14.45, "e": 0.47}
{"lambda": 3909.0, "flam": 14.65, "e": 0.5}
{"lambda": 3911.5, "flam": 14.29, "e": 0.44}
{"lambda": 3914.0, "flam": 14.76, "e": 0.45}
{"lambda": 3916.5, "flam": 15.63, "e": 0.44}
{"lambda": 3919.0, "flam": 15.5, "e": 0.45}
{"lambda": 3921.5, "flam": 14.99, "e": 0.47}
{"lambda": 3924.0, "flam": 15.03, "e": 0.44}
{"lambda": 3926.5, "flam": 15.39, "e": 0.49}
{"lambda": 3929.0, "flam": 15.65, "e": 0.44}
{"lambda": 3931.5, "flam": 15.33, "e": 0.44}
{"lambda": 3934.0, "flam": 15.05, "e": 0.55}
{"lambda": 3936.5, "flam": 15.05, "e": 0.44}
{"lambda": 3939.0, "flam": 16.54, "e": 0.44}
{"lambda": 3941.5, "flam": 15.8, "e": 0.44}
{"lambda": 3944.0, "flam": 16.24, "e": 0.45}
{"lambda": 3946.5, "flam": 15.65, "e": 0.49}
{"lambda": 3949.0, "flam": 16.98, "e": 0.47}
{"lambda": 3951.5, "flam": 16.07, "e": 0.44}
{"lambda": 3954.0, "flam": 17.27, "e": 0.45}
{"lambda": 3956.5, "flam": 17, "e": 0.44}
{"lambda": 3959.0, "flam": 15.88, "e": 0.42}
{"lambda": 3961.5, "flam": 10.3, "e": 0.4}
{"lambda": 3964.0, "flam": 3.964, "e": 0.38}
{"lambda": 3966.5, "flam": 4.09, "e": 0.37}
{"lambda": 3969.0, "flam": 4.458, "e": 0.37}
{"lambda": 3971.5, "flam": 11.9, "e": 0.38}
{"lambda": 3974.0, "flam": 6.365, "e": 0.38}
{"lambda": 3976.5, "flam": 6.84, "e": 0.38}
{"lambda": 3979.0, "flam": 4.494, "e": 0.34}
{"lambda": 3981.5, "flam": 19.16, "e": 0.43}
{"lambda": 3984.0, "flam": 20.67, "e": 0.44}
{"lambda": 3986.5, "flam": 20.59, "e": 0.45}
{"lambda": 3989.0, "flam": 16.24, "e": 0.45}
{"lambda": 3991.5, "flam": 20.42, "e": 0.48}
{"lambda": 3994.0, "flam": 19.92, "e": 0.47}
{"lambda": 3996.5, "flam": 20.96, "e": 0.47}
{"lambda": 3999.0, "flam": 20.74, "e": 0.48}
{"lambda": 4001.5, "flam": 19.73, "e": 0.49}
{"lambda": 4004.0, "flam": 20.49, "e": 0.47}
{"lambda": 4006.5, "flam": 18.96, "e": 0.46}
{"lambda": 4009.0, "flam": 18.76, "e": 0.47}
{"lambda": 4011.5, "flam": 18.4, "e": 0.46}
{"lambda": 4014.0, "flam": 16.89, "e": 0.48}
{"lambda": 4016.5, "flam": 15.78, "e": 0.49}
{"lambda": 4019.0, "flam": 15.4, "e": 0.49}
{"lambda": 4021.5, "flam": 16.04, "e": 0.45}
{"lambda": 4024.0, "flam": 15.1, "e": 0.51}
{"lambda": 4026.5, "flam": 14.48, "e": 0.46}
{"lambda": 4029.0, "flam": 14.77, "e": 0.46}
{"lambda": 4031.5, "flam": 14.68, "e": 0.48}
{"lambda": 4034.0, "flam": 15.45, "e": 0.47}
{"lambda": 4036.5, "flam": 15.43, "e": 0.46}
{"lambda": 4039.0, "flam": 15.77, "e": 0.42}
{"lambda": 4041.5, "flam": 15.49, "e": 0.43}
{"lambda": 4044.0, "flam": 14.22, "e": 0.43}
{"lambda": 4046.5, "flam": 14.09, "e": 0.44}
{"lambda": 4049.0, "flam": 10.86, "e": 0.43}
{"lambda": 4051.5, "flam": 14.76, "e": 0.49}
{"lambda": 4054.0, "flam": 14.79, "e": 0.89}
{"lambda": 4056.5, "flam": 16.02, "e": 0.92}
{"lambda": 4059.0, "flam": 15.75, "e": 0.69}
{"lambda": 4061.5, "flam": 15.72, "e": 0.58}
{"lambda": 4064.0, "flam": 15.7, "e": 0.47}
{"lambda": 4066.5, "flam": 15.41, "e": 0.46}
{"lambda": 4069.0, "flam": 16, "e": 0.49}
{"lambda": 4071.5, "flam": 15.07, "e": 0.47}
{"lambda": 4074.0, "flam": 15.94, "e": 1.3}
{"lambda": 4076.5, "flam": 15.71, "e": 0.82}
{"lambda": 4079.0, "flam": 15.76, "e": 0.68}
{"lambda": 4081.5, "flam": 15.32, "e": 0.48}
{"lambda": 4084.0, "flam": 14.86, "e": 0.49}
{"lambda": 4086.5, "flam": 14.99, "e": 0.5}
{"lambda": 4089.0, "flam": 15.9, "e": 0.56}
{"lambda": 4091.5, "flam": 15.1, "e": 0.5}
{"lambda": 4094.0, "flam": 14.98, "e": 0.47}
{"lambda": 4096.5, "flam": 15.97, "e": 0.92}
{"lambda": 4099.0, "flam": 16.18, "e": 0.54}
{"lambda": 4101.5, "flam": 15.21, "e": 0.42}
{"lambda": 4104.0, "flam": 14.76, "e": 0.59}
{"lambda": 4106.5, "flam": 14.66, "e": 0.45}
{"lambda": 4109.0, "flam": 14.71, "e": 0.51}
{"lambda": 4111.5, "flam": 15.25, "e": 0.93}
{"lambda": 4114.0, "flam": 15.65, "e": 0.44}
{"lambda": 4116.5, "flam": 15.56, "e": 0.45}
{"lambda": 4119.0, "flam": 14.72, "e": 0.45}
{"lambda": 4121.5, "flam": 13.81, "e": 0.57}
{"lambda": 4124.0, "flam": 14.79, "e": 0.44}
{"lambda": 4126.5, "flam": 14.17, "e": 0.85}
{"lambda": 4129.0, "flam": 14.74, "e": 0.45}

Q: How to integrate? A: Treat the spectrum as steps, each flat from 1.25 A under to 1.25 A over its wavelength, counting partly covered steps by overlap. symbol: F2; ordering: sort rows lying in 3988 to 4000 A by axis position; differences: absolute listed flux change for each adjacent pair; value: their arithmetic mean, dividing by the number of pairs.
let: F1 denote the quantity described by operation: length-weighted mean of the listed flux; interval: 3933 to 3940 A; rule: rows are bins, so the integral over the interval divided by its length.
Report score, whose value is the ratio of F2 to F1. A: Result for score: 0.096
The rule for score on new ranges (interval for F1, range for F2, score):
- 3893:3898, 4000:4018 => 0.063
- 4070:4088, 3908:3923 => 0.030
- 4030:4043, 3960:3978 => 0.220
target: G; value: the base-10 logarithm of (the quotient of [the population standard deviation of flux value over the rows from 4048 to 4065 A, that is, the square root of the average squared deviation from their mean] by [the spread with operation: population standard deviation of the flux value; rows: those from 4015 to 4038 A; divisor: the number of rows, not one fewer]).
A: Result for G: 0.53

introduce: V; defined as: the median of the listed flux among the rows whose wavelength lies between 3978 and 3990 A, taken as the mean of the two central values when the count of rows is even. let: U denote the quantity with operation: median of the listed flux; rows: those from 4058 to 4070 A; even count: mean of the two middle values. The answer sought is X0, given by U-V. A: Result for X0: -3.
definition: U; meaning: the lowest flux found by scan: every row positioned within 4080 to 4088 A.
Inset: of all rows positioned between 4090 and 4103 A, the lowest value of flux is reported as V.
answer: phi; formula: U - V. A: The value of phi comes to -0.1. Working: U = 14.86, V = 14.98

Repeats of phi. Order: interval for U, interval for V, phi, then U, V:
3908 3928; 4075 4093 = -0.6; 14.29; 14.86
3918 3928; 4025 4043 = 0.5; 14.99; 14.48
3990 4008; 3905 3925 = 4.7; 18.96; 14.29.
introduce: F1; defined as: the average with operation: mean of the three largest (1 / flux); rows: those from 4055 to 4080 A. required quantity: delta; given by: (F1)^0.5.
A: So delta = 0.255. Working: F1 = 0.065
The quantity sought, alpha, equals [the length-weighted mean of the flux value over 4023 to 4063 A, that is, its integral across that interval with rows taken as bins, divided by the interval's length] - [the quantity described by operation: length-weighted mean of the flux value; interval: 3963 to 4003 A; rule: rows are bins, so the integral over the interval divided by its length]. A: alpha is 1.0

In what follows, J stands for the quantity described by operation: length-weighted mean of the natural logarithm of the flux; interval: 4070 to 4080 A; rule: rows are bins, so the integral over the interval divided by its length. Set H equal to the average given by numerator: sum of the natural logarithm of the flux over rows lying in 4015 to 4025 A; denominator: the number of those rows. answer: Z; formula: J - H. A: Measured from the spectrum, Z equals 0.00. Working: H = 2.75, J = 2.75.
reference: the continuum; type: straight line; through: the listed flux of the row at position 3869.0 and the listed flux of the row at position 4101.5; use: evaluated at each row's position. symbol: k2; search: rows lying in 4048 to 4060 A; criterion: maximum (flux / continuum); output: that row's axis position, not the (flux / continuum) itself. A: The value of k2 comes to 4056.5 A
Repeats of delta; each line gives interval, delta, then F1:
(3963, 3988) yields 0.490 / 0.240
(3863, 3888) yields 0.278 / 0.077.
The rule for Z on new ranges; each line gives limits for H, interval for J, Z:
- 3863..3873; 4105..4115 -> 0.14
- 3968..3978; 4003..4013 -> 1.01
